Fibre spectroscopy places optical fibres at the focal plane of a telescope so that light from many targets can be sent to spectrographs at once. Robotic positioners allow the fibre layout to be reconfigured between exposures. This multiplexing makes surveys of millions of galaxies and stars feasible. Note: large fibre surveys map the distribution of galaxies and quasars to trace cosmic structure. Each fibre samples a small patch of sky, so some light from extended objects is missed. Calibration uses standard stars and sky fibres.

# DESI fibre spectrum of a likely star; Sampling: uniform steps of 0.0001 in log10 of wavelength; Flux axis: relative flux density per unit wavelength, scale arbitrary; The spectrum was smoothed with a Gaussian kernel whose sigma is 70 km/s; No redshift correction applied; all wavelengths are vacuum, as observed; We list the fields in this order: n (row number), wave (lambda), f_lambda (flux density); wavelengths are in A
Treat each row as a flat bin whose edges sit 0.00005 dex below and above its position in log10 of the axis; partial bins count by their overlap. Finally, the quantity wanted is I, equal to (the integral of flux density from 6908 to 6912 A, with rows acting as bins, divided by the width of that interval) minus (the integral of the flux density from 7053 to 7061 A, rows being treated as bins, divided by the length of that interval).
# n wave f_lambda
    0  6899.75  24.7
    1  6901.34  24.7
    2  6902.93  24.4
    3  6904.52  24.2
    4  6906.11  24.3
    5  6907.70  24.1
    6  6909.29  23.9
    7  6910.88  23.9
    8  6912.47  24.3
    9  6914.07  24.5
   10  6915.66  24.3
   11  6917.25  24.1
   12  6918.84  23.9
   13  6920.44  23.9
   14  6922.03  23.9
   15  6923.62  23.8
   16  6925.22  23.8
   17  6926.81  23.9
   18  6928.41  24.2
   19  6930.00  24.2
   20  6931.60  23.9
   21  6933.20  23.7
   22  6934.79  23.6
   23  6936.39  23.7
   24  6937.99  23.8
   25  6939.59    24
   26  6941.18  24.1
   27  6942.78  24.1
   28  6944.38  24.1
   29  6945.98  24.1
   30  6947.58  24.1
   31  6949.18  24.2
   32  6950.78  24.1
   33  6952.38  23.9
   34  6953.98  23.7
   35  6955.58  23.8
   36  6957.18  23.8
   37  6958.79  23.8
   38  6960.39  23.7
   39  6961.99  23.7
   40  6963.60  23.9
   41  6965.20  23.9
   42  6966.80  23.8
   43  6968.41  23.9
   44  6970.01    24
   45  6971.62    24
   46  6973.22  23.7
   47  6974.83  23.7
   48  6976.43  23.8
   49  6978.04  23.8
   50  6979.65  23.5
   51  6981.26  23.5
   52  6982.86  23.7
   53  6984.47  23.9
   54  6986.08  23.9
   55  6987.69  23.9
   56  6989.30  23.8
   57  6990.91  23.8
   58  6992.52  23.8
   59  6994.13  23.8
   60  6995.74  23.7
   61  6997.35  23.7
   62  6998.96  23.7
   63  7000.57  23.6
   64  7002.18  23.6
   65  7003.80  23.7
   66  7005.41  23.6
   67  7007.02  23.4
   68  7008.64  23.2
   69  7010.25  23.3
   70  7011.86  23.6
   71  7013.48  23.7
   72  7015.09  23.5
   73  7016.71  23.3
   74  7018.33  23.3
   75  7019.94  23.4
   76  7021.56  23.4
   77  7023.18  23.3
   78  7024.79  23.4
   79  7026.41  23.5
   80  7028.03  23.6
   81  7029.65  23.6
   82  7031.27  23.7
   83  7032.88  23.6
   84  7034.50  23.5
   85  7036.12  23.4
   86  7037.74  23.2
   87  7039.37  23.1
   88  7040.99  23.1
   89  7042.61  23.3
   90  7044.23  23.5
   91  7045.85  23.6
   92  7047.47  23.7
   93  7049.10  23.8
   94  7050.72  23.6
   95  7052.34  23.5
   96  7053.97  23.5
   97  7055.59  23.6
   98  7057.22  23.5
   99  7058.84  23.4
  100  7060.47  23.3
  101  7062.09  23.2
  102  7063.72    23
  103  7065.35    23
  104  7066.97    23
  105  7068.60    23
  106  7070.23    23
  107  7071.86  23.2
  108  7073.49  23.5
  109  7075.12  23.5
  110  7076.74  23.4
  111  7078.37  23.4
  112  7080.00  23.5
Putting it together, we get 0.5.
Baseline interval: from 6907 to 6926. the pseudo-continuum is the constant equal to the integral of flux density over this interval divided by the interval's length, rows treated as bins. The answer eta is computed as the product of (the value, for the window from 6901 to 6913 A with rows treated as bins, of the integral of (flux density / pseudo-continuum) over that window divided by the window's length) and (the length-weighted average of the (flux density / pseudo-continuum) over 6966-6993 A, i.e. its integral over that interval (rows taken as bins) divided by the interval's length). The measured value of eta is 0.997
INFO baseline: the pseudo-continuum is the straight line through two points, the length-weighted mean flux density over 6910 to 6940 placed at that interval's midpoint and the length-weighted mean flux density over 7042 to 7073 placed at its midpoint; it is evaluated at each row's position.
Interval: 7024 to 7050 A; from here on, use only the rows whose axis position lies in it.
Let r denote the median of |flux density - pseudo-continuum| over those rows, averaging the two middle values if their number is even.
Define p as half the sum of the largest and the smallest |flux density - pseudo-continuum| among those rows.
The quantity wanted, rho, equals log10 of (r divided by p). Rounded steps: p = 0.206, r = 0.128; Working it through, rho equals -0.21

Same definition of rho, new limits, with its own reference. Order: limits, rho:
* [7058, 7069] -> 0.22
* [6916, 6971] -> -0.15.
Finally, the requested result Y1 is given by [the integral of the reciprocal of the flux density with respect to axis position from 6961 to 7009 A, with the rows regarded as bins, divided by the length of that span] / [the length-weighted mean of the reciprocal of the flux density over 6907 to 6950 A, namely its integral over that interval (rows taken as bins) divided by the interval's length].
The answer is 1.01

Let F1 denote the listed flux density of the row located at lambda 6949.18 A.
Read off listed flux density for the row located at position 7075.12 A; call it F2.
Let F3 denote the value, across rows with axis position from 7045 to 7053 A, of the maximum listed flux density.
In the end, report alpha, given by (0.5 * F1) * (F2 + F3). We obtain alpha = 572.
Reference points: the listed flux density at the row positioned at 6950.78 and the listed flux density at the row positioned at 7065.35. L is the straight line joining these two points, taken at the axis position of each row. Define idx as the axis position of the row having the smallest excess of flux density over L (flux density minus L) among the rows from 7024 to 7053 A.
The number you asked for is 7039.37 A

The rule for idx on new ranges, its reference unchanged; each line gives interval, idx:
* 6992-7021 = 7008.64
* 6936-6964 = 6936.39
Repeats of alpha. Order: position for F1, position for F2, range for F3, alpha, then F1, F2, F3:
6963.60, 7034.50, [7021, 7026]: 560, 23.9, 23.5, 23.4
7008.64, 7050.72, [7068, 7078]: 546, 23.2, 23.6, 23.5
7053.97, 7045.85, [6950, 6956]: 560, 23.5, 23.6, 24.1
